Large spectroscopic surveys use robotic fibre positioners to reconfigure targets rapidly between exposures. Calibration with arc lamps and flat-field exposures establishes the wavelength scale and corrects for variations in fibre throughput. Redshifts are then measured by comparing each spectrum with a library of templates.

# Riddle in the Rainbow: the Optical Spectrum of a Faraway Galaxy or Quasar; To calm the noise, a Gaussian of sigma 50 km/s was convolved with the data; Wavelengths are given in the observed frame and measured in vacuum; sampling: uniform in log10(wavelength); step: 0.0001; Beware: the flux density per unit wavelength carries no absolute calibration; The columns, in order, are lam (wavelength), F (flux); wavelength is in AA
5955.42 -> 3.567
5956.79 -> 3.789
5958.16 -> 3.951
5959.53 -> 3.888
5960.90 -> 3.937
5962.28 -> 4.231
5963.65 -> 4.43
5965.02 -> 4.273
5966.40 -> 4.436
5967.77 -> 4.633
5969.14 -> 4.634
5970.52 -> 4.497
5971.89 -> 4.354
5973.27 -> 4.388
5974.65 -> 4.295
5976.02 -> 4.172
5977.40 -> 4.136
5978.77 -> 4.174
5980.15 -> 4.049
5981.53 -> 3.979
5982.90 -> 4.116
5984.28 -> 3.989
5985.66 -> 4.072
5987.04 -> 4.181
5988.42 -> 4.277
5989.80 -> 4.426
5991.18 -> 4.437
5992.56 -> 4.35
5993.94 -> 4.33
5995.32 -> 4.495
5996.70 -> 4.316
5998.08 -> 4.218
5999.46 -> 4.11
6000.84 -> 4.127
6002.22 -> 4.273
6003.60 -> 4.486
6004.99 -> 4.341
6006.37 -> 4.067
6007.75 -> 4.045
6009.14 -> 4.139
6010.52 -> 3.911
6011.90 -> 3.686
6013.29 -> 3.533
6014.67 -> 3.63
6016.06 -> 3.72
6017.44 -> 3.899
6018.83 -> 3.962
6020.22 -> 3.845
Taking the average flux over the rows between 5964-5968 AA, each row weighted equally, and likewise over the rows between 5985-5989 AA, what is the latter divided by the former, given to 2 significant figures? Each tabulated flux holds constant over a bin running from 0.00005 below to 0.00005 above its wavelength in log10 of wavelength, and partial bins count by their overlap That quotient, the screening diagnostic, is 0.94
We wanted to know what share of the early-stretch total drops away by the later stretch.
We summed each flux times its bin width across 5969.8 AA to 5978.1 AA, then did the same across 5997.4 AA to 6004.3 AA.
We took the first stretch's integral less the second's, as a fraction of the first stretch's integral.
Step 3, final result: 0.2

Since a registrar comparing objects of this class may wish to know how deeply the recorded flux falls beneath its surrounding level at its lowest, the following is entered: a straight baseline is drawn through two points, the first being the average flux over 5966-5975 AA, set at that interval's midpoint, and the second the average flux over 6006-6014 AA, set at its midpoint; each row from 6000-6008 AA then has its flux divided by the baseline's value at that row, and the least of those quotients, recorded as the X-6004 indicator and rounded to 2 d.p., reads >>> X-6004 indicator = 1.03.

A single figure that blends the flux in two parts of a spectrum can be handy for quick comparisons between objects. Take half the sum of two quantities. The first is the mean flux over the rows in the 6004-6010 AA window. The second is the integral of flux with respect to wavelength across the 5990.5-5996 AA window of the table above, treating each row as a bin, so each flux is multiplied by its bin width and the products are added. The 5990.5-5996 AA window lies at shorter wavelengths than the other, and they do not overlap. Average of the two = 14.2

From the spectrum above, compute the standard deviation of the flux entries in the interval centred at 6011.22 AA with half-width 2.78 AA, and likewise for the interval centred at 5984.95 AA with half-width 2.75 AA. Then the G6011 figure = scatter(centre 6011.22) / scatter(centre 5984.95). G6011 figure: 3.3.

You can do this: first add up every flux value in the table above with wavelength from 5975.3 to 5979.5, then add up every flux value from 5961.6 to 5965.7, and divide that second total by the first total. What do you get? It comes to 1.04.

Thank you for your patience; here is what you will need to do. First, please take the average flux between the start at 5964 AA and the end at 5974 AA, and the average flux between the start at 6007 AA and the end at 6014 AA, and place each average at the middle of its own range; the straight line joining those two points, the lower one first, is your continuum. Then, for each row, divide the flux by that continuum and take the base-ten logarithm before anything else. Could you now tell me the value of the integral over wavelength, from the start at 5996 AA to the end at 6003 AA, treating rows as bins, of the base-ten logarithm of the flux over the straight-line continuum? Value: 0.14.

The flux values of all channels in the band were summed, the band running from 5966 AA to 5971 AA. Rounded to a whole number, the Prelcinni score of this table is 18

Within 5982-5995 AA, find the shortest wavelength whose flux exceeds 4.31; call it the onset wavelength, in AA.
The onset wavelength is 5989.80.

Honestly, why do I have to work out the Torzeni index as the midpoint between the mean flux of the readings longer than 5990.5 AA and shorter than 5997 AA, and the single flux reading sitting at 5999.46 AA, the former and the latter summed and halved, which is 4.25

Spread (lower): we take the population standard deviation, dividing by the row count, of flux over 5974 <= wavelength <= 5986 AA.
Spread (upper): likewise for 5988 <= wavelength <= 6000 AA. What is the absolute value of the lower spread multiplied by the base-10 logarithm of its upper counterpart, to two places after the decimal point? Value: 0.09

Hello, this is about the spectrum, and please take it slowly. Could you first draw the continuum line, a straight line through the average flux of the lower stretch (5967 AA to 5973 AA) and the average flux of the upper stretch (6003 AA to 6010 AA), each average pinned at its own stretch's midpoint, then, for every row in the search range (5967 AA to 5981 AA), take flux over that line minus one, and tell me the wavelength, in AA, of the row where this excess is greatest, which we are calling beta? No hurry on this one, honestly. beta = 5969.14 AA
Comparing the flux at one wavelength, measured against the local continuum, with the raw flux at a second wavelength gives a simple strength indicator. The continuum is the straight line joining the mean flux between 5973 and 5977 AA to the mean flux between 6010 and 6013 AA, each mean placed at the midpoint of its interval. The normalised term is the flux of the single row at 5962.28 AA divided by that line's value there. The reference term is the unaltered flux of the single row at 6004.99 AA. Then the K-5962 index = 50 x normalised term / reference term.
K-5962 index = 11.0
